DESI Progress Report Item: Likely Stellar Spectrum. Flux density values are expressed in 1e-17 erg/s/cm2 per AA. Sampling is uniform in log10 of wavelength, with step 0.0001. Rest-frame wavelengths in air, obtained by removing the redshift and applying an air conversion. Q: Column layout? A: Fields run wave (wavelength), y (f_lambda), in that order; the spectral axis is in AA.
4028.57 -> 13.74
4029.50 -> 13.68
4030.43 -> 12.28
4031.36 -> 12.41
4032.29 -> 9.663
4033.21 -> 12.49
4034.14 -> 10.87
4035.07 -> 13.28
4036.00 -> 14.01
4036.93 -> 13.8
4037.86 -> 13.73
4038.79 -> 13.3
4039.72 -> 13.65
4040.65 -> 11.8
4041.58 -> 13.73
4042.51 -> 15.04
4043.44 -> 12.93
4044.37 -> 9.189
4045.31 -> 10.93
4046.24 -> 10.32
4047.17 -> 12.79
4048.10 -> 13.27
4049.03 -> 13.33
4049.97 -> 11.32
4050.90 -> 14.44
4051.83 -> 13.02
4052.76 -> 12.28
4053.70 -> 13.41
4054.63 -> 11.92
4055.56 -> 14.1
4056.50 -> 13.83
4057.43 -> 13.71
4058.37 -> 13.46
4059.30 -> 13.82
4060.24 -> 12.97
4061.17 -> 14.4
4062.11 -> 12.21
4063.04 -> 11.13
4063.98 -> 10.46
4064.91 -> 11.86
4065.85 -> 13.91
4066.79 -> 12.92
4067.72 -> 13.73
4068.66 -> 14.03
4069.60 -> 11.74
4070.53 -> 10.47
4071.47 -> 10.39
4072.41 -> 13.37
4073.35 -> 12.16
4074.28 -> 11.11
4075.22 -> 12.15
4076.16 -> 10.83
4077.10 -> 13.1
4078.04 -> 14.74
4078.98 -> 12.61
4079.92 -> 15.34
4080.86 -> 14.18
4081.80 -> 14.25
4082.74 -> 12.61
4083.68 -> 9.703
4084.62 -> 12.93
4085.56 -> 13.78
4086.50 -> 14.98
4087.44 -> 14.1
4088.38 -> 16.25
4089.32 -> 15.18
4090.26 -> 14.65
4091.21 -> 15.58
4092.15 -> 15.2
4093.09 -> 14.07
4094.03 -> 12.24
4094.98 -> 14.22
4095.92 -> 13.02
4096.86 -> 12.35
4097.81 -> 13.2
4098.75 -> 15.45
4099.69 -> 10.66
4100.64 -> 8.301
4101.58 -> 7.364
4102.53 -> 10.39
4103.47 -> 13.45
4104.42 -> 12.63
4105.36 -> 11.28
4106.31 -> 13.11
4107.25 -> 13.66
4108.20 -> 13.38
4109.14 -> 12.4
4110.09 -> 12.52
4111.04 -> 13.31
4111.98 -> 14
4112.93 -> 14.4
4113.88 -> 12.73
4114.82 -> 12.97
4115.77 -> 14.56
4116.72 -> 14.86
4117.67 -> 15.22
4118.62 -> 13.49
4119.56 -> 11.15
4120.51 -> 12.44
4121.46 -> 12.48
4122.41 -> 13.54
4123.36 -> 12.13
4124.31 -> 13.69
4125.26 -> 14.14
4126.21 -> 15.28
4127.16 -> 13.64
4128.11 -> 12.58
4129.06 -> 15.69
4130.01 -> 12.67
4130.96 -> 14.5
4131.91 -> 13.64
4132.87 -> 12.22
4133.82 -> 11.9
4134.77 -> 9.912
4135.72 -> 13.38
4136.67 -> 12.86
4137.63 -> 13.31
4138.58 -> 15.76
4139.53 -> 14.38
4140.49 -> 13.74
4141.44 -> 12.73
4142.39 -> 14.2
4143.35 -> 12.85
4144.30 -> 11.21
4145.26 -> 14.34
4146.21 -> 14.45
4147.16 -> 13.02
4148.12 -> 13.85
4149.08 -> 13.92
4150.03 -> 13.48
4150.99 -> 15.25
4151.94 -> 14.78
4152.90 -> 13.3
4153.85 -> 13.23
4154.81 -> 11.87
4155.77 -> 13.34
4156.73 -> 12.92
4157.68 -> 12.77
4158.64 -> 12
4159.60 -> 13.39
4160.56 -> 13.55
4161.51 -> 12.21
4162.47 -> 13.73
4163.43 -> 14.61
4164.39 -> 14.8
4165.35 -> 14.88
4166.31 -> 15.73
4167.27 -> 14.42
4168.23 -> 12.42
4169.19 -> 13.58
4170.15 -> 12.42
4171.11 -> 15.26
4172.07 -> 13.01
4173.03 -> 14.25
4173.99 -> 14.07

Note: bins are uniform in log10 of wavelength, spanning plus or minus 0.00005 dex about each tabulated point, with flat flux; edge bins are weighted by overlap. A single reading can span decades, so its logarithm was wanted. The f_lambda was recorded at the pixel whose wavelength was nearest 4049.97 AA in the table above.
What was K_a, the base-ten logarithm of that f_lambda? 1.054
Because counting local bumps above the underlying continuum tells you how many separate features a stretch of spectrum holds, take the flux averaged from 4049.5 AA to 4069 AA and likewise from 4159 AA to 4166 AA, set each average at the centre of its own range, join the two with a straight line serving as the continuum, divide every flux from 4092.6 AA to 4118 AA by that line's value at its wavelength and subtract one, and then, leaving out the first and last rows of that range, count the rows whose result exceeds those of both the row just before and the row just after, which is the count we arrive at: 5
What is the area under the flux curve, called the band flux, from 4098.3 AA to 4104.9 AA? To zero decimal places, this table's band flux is 74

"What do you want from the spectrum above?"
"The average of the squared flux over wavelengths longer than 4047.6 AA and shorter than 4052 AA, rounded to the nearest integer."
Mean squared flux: 172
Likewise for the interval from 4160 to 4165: 191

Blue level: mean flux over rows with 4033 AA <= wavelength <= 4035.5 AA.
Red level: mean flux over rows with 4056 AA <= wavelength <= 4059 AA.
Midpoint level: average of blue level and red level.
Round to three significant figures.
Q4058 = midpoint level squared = 167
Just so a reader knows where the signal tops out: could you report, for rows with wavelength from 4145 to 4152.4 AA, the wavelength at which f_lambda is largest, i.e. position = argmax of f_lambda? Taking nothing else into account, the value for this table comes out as 4150.99 AA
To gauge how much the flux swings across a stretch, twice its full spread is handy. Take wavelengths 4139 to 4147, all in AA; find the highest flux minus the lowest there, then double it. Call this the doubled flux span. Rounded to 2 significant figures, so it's 6.5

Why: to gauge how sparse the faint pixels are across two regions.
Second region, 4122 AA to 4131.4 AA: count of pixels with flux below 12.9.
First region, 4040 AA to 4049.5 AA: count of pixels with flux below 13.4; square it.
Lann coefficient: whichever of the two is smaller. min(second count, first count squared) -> 3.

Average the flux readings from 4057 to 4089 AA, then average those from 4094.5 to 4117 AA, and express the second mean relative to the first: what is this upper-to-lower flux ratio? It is 0.98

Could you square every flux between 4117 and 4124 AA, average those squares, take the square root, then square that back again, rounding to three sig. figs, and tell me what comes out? 168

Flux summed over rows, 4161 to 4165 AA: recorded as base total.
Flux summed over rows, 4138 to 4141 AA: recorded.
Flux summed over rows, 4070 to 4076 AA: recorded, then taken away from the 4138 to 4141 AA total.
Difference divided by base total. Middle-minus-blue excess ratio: -0.47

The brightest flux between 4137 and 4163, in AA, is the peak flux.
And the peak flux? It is 15.76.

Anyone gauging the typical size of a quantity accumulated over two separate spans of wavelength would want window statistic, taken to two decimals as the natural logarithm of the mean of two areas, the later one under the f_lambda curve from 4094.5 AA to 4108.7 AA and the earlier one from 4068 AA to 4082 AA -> 5.17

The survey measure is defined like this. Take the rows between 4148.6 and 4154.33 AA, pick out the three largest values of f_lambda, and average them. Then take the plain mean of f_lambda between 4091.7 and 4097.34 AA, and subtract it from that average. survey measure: 1.1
